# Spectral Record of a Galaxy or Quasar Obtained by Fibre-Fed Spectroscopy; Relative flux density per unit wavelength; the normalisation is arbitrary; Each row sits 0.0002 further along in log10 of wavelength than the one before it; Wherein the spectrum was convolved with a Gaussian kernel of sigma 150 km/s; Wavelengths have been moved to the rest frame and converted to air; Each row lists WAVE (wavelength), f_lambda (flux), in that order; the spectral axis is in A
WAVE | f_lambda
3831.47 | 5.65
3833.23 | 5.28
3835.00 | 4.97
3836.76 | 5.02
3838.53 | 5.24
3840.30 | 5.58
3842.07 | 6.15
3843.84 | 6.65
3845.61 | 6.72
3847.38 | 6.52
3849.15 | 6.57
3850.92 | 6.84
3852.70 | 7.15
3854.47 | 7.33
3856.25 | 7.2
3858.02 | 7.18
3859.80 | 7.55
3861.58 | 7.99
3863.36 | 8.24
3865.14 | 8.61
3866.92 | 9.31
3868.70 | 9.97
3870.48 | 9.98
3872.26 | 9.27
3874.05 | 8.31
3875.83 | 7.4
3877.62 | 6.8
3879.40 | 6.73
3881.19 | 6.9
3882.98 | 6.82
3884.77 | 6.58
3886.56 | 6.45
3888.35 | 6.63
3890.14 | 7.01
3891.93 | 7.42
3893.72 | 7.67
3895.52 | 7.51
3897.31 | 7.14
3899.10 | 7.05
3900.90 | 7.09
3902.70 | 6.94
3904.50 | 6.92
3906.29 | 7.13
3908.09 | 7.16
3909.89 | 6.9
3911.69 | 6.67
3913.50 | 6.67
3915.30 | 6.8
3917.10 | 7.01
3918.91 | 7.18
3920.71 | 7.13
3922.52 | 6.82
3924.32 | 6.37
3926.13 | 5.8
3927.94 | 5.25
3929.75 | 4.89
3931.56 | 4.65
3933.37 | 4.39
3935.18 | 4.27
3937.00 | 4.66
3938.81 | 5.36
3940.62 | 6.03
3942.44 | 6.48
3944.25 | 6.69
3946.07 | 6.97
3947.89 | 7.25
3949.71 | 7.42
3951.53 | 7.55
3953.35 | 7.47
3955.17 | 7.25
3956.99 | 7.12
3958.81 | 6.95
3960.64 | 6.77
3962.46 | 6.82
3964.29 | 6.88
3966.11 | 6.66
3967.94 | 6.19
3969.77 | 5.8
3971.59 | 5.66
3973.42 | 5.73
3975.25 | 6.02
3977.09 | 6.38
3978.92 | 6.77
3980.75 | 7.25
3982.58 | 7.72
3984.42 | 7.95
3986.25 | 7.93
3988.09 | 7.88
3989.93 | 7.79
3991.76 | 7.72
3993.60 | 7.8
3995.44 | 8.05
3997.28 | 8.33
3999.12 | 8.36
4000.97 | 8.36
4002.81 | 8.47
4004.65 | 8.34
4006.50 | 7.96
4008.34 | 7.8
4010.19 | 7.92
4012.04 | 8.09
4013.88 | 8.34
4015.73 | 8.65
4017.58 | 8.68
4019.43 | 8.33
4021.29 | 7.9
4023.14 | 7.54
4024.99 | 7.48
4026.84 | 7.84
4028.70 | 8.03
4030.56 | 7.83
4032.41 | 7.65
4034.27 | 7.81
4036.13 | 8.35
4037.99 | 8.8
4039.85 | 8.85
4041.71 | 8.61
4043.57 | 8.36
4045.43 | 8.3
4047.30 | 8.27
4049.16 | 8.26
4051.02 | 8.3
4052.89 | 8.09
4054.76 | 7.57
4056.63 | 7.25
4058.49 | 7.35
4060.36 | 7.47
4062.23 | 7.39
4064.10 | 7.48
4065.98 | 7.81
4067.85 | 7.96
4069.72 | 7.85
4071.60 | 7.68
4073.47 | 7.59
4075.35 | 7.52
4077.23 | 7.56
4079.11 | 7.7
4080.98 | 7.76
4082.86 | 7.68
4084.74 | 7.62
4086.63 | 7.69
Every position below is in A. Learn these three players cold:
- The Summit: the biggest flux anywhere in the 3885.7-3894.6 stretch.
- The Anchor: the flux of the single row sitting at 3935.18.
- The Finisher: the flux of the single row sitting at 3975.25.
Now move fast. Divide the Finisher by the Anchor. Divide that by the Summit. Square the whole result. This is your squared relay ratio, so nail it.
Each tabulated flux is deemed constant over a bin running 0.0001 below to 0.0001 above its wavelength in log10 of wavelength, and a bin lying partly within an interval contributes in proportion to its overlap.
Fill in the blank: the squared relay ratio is 0.034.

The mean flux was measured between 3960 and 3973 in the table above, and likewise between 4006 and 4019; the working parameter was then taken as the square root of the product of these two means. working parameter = 7.2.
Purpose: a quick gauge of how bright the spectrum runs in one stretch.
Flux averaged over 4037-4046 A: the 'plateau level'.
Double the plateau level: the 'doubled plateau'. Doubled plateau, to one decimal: 17.2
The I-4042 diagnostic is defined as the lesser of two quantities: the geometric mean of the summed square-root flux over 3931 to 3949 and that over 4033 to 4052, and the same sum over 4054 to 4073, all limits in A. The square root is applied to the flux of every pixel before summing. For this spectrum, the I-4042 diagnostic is 26.2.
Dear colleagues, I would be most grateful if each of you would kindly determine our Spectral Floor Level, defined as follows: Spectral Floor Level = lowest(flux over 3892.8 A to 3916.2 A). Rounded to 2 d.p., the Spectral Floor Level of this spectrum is 6.67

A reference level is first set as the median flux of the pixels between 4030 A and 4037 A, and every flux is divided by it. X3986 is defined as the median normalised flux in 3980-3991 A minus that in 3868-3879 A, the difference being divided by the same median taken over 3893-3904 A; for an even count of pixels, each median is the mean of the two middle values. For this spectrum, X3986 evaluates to -0.13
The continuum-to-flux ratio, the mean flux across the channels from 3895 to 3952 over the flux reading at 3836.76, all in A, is 1.28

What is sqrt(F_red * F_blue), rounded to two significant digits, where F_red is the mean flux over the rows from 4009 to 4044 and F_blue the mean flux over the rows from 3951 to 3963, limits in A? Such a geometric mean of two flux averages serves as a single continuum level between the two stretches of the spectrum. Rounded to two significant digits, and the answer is 7.6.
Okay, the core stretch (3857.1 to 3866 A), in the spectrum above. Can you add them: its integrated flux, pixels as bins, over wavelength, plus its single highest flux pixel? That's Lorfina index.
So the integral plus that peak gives 79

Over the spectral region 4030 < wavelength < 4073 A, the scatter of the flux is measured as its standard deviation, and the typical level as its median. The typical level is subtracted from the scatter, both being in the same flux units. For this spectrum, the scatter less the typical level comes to -7.4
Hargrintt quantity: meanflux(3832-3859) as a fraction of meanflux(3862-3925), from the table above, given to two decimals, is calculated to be 0.85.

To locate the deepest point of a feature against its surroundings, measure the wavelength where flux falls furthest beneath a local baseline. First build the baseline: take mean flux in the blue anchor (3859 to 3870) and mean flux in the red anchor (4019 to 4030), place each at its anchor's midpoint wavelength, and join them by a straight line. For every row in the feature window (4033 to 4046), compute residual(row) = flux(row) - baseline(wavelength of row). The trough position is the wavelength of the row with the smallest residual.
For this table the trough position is 4034.27 A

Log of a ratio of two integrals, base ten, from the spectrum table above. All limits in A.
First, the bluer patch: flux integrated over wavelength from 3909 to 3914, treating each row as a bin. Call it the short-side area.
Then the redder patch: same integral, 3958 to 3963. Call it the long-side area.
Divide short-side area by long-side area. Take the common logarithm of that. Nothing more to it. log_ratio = -0.01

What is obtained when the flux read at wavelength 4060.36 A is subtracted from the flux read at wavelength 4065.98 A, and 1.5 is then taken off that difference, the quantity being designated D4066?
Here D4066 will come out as -1.2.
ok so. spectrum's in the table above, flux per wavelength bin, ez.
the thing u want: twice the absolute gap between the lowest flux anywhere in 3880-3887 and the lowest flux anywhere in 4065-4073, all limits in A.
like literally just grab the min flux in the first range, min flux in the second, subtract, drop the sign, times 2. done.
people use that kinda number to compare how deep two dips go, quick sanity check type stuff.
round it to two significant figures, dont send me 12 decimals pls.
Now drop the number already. 2.5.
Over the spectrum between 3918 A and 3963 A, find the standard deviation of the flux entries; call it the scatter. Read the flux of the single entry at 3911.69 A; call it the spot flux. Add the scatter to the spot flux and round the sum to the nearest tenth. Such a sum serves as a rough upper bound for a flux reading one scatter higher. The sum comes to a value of 7.7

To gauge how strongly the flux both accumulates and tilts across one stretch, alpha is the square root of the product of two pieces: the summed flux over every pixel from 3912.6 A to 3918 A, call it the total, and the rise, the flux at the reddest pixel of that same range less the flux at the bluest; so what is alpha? 2.6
